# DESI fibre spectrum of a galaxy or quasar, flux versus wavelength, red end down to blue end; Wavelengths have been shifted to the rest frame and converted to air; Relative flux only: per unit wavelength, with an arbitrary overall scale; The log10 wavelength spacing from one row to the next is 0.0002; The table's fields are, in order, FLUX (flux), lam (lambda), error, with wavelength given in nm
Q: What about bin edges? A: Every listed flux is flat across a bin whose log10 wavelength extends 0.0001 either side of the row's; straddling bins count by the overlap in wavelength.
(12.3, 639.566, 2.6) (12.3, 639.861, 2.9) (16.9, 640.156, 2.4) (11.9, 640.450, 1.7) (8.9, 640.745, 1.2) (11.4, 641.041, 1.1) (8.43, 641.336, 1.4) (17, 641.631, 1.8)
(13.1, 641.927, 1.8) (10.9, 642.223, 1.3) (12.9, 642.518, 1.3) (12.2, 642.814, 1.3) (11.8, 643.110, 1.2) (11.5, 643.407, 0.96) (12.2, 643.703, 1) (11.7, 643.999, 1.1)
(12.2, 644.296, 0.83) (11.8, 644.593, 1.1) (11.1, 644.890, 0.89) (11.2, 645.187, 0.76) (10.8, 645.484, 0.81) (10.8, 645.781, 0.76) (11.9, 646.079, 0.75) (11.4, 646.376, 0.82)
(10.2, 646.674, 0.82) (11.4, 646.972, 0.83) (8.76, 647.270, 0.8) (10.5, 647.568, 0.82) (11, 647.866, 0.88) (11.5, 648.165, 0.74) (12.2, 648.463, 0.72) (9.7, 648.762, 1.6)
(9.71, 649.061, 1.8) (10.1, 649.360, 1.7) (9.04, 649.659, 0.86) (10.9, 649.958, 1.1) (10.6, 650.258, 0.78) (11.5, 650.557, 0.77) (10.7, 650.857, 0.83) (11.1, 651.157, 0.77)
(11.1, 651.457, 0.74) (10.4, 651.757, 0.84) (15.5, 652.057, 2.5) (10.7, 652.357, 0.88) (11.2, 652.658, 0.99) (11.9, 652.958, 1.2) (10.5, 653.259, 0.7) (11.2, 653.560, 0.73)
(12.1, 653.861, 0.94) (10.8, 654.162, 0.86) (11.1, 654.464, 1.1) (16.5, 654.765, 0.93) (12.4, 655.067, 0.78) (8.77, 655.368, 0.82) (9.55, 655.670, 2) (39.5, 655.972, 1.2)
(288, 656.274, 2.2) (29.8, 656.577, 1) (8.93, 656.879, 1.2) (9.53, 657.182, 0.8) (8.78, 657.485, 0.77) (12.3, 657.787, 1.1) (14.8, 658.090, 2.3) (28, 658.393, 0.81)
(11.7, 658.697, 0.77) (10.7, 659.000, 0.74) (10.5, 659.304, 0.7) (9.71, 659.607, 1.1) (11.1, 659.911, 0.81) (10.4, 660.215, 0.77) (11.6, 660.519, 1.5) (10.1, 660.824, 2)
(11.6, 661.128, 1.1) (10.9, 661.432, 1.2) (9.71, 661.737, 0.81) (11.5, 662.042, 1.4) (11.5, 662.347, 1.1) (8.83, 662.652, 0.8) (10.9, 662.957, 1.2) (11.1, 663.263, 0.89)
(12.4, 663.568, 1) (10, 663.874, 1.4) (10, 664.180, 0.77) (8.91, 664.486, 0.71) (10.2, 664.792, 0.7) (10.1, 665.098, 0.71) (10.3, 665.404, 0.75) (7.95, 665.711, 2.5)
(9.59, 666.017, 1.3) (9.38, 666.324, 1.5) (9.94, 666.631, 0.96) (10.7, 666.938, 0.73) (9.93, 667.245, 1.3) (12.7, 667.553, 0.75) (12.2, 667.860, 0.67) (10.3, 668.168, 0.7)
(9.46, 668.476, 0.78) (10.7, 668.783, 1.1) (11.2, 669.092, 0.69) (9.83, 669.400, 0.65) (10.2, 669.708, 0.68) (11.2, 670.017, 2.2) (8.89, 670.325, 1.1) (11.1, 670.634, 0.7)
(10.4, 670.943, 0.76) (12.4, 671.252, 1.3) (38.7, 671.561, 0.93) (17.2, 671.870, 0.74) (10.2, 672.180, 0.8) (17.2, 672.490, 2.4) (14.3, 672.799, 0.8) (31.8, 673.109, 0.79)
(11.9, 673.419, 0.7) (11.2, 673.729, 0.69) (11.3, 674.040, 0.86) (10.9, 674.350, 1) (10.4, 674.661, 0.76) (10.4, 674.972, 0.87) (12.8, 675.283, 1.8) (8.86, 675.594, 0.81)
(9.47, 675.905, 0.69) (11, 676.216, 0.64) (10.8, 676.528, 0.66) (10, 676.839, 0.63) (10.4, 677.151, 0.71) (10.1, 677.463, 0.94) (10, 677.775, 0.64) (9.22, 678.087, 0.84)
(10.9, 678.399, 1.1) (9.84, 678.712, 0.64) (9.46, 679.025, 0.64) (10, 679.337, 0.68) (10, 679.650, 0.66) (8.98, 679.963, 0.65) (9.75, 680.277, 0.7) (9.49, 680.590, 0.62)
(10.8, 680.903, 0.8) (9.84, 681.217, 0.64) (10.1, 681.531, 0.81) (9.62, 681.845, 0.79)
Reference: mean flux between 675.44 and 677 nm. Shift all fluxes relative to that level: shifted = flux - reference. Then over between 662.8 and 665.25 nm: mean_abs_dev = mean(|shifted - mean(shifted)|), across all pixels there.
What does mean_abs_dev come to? 0.8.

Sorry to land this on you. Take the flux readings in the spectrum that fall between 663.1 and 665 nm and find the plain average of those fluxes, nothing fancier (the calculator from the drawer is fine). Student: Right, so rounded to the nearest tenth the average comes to 10.4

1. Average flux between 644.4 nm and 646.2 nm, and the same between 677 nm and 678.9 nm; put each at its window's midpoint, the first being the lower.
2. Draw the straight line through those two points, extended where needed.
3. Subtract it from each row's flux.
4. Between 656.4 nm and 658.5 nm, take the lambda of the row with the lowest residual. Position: 657.485 nm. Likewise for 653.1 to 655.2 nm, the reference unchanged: 653.259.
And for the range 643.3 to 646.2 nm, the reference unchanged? 645.484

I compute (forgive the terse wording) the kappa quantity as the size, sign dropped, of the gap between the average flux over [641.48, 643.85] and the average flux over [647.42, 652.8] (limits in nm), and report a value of 1.7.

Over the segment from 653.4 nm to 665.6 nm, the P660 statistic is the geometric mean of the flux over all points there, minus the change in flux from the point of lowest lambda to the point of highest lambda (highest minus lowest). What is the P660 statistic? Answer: 13.6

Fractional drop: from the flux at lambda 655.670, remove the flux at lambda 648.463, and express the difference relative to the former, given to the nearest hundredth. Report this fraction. -0.28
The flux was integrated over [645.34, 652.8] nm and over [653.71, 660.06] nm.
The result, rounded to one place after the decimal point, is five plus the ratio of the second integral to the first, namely 7.1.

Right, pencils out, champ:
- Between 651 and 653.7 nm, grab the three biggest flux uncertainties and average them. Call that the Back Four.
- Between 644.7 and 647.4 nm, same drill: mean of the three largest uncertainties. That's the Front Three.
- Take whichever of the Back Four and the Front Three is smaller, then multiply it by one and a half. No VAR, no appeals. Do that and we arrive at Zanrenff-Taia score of 1.3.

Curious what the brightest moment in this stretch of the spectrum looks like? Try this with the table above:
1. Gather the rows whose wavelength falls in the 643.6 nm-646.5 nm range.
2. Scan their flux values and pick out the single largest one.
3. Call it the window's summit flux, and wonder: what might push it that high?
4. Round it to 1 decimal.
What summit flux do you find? 12.2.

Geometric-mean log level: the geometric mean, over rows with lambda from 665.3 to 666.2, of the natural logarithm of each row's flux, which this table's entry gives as 2.22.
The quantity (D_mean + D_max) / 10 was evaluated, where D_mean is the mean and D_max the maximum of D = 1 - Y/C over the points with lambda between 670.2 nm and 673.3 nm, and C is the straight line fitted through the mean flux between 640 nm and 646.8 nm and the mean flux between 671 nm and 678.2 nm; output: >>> 0.00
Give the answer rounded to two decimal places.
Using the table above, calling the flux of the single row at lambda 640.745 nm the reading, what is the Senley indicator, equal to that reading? 8.90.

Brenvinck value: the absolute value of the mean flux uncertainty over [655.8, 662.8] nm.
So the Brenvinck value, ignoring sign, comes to 1.14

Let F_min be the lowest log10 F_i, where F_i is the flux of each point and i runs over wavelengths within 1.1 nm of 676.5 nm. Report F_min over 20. 0.0474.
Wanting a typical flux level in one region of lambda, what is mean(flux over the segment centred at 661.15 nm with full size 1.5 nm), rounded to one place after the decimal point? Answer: 10.8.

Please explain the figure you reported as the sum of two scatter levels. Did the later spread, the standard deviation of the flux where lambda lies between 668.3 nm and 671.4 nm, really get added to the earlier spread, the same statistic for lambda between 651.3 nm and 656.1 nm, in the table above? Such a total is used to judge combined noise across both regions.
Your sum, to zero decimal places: 8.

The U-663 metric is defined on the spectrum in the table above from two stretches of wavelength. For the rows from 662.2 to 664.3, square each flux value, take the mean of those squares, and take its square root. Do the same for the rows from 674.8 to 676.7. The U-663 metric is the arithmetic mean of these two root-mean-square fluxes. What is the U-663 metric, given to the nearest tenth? 10.7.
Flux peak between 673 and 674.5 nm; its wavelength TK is 673.109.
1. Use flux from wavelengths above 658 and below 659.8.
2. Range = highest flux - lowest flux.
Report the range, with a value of 18.3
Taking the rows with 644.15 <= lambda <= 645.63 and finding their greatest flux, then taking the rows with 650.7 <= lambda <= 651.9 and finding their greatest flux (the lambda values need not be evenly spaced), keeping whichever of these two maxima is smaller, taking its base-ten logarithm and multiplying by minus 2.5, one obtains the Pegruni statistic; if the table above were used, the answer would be -2.61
